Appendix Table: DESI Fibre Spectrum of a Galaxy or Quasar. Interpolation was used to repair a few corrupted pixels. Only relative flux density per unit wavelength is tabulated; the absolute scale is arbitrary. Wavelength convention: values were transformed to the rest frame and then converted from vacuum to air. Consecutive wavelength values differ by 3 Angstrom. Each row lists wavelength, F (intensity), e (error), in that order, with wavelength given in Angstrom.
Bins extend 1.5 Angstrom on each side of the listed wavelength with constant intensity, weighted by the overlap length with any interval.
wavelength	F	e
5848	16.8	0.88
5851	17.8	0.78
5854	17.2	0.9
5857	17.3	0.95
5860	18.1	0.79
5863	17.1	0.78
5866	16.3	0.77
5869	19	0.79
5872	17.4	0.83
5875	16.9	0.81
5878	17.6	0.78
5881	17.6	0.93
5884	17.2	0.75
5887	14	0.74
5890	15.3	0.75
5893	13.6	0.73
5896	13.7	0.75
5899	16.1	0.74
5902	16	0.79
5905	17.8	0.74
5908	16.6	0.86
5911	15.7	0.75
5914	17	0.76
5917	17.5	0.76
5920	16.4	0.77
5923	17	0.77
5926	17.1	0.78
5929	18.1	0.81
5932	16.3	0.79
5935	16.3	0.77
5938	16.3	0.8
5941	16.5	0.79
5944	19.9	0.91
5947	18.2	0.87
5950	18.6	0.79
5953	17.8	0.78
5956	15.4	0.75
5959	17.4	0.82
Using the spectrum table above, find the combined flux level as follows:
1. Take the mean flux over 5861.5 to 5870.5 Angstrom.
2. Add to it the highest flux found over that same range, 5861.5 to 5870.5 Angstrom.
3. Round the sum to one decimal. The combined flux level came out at 36.5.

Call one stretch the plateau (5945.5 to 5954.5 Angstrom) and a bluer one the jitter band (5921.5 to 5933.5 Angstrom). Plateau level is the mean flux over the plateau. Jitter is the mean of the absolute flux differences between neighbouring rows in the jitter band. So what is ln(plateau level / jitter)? 2.94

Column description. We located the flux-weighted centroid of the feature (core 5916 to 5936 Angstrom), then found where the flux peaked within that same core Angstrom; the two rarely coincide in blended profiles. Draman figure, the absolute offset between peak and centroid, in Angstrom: 3.1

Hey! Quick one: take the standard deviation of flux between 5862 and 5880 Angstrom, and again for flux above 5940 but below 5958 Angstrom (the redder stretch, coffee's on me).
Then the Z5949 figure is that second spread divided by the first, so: 1.7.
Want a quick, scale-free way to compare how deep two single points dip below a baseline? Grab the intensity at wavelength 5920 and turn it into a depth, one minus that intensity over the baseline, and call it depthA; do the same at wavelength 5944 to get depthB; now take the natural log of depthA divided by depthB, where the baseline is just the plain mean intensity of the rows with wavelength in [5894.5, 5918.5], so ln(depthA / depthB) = -3.6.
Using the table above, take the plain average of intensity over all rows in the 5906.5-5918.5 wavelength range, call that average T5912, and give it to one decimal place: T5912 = 16.7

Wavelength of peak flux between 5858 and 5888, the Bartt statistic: 5869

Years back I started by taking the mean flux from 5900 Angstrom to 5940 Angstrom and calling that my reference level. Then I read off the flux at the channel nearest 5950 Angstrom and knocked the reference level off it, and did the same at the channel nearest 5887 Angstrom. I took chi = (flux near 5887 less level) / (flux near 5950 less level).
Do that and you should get -1.5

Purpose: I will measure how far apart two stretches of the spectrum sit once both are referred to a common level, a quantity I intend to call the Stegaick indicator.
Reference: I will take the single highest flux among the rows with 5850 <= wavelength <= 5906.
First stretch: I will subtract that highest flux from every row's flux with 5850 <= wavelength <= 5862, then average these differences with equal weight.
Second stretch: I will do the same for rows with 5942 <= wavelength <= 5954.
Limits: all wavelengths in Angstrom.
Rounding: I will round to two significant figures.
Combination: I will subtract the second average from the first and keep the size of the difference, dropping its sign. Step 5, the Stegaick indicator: 1.0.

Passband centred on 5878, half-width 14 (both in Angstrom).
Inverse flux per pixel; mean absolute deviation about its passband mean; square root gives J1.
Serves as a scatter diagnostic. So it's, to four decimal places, 0.0640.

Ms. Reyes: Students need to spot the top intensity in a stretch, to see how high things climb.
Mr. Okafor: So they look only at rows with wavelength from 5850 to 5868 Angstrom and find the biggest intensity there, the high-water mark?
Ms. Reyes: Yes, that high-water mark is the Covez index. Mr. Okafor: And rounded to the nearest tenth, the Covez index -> 18.1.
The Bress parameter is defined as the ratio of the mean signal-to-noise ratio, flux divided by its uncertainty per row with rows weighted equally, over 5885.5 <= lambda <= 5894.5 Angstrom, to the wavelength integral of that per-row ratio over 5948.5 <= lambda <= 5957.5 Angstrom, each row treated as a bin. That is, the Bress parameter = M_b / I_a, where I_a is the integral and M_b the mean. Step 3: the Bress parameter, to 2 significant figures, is 0.096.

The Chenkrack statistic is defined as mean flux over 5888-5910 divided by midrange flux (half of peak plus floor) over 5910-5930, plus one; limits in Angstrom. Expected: 1.92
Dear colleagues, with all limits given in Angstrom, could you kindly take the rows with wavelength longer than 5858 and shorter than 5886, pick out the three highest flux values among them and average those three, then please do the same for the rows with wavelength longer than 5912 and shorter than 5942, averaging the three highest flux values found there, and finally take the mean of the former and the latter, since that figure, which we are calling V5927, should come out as 17.9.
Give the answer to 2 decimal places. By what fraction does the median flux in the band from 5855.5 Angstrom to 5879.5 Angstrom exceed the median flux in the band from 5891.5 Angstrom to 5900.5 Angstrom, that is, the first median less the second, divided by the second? 0.27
